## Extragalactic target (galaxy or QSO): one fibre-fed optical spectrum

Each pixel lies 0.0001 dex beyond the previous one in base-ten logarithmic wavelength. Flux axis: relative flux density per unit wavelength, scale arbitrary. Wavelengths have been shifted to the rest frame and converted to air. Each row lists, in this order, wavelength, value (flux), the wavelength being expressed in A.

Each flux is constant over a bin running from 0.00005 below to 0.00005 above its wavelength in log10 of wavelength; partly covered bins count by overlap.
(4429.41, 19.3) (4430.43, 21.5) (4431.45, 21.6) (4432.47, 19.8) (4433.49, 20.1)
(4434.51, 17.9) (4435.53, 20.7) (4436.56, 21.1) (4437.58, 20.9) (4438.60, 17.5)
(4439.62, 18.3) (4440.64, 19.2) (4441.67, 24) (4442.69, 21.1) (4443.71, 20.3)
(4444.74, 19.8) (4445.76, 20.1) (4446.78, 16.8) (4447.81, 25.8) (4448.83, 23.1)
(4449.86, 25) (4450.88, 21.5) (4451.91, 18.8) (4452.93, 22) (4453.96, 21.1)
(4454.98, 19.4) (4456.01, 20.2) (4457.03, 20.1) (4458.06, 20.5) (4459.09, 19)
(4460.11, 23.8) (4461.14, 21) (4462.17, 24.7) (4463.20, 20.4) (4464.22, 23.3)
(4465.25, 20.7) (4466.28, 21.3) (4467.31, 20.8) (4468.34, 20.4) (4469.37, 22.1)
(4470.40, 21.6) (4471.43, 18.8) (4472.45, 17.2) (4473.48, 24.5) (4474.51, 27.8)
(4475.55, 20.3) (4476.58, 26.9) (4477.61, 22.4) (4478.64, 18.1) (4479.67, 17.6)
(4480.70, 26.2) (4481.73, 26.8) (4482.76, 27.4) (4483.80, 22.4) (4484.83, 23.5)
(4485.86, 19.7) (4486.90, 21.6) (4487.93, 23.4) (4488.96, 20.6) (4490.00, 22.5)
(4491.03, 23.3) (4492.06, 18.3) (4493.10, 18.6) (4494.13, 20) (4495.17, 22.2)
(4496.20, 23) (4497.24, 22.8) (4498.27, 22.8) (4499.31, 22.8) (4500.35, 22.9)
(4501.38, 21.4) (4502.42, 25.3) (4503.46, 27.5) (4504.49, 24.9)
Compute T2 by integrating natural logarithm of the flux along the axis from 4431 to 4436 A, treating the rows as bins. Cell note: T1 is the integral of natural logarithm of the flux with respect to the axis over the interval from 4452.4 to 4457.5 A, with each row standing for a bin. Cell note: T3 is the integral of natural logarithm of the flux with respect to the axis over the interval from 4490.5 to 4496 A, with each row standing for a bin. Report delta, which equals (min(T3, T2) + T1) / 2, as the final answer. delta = 15.2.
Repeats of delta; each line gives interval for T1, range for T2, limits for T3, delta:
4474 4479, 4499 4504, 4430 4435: 15.3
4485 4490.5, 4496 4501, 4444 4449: 16.0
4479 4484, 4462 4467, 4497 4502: 15.6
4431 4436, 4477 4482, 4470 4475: 15.2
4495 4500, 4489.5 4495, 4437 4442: 15.3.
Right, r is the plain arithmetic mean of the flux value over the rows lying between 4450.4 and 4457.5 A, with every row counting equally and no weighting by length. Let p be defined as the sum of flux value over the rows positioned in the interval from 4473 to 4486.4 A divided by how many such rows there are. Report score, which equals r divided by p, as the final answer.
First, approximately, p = 23.4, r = 20.4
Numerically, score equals 0.88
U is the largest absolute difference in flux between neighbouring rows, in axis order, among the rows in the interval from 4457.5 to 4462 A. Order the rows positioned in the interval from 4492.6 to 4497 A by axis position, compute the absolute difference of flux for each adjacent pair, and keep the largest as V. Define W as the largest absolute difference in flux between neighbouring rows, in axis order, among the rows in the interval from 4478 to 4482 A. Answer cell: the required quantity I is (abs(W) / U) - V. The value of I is -0.4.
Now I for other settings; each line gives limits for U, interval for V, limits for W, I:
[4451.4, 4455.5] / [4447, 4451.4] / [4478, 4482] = -0.8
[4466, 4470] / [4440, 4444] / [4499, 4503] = -2.5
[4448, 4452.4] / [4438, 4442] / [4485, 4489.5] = -4.0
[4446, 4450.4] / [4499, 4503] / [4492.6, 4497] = -3.7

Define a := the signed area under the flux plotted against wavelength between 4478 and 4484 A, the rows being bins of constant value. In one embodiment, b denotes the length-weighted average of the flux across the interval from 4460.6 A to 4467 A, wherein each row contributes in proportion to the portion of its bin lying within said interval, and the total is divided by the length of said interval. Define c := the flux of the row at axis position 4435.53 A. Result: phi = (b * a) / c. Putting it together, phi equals 146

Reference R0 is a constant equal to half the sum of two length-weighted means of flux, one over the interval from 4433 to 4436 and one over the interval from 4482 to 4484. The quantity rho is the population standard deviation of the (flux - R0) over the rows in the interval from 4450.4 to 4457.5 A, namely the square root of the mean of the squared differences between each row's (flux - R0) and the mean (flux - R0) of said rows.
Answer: 1.1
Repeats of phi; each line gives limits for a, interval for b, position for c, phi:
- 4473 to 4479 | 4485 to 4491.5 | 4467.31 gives 148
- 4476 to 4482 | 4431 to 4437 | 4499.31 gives 121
